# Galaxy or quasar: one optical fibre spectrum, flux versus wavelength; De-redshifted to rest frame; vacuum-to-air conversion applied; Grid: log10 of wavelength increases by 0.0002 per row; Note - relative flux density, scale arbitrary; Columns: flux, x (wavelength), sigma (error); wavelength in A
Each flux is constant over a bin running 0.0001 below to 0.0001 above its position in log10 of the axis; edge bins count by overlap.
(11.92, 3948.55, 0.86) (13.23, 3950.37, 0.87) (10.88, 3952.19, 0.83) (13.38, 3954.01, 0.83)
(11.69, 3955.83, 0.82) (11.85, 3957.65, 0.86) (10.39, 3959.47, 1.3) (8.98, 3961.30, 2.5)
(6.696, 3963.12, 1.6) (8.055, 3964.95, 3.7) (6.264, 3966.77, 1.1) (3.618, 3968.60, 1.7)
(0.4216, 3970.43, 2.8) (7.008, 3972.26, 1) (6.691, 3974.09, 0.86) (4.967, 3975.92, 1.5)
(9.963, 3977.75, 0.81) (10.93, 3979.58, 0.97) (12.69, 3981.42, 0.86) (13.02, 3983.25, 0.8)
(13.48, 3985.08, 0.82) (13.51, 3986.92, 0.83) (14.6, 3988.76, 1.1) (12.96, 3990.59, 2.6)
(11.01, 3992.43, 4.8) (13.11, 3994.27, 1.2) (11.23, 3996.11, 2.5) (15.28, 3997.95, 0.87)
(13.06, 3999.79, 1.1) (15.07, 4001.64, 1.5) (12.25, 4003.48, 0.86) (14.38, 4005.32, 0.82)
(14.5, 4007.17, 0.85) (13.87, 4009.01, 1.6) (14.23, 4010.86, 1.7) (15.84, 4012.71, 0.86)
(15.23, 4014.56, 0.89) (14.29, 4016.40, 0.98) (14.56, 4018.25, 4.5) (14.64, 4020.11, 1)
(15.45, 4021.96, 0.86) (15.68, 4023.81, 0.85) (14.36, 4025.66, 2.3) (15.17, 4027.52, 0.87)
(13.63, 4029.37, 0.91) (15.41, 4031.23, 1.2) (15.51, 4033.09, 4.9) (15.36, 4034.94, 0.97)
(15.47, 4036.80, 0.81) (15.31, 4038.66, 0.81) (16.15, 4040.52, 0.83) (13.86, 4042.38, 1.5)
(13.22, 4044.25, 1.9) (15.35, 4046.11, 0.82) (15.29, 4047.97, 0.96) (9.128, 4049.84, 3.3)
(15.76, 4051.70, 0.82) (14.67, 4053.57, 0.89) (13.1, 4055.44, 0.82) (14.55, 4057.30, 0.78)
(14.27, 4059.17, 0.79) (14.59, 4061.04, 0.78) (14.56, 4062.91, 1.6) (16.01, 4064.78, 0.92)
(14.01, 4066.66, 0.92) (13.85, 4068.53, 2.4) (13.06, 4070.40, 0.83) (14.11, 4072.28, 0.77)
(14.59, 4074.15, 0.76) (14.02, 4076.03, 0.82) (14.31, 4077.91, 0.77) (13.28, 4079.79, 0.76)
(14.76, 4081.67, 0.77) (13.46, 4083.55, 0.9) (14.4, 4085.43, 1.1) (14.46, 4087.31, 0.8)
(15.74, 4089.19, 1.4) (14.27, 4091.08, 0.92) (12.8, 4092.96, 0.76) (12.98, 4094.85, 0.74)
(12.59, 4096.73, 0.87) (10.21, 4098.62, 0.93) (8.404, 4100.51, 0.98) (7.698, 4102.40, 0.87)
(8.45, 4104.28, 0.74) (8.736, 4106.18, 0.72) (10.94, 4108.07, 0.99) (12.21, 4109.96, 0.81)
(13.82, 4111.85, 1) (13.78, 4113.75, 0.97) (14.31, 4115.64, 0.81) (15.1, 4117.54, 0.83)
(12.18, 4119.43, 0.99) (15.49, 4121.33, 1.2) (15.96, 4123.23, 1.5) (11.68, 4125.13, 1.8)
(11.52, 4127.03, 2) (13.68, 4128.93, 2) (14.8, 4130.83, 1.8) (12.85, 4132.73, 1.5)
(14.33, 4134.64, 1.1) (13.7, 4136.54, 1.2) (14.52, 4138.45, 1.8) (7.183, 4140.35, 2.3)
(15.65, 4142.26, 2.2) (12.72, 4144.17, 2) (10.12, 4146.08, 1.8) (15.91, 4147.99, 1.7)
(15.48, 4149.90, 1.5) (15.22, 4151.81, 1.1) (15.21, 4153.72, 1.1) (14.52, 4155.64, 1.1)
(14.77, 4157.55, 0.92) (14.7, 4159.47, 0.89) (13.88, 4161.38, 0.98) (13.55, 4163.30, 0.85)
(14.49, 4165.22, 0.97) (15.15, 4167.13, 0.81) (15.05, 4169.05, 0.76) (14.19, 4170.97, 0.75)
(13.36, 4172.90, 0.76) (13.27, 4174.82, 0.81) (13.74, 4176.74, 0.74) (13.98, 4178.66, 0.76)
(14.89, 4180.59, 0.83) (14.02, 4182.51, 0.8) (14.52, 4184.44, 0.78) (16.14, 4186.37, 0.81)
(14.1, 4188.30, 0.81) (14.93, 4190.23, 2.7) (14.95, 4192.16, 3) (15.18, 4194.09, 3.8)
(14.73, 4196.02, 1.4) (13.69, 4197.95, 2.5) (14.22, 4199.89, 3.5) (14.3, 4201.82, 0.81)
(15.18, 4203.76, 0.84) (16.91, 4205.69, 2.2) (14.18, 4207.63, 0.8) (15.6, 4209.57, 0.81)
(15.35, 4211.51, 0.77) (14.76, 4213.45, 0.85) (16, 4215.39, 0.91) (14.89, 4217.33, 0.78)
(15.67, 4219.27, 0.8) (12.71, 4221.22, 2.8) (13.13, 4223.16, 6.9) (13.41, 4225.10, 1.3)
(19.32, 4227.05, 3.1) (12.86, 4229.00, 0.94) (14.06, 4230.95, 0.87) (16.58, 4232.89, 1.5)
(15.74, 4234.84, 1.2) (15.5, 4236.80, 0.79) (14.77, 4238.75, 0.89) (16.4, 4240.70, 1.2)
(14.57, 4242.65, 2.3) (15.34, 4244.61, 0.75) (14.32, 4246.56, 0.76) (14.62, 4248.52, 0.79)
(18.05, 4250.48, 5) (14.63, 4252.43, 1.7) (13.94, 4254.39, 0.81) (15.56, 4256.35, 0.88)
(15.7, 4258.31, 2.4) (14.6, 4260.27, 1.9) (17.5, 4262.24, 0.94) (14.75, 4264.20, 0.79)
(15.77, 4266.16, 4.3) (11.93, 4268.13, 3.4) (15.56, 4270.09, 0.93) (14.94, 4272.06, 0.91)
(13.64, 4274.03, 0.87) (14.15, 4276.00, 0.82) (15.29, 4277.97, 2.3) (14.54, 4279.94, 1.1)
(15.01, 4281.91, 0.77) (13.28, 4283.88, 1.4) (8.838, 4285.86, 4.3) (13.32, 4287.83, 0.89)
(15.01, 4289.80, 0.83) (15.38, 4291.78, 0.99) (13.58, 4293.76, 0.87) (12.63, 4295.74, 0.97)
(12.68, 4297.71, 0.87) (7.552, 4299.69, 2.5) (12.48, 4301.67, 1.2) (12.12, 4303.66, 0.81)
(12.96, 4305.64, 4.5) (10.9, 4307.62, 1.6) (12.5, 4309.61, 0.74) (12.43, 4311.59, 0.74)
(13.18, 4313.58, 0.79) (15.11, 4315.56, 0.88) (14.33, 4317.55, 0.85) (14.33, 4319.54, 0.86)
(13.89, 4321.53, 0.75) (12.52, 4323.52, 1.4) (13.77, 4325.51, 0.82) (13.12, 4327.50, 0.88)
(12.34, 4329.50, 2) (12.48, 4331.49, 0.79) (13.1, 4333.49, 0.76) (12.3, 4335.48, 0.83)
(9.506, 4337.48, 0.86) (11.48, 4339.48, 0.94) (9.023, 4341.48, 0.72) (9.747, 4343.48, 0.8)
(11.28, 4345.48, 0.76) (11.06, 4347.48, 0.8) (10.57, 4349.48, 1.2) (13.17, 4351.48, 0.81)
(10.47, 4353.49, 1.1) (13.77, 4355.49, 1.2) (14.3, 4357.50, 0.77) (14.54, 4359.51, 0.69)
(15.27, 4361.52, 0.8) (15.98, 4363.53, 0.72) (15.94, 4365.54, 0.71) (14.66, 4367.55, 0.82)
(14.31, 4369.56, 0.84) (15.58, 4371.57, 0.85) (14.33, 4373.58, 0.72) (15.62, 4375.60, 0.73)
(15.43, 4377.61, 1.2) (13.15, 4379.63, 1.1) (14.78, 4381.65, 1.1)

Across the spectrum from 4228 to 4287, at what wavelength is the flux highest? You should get 4250.48 A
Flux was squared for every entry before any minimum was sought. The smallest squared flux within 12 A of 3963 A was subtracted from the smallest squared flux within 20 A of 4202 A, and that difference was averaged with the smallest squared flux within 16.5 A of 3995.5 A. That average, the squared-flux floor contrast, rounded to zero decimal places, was 140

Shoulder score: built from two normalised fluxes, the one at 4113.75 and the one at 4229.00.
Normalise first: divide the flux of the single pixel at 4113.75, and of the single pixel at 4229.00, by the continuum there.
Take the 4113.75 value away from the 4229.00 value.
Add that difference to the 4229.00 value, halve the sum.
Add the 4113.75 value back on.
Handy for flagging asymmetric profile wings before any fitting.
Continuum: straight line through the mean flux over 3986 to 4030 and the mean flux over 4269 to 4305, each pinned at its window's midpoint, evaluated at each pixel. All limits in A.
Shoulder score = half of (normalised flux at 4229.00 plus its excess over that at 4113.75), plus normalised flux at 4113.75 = 1.45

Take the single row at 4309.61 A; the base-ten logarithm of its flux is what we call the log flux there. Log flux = 1.10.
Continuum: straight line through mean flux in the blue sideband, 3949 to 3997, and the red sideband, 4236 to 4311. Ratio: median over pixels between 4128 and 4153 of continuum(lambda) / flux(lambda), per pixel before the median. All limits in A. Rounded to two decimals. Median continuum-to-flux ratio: 0.85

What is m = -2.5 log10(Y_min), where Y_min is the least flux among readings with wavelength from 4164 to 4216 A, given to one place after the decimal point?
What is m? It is -2.8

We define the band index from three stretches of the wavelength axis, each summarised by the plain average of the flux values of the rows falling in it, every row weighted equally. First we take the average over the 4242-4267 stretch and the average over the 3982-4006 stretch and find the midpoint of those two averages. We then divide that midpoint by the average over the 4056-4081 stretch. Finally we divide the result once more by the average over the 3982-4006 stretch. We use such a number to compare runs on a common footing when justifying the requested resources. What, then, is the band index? 0.076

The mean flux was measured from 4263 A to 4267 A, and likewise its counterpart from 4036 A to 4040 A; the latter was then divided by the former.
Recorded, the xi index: 1.0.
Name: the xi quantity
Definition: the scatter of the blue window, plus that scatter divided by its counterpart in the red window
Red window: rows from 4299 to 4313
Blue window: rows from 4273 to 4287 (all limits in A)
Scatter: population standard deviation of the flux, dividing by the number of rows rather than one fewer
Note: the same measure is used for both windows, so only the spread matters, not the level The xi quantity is 3.19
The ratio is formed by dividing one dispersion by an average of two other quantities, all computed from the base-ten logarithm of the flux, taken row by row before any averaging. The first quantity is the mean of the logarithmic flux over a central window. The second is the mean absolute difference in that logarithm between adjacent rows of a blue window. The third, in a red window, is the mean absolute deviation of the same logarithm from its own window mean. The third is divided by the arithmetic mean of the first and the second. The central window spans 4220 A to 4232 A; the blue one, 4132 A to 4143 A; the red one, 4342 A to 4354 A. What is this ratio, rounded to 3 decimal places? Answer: 0.047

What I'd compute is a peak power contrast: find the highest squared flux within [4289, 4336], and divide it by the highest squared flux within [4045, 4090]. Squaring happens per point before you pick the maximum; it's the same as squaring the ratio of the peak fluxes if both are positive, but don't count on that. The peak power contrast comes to 0.92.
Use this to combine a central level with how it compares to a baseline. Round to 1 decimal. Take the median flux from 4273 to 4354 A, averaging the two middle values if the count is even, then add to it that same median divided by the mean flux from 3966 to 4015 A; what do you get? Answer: 13.8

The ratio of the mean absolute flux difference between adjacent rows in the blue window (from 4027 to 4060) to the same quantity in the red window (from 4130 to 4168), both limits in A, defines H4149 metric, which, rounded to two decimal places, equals 0.83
